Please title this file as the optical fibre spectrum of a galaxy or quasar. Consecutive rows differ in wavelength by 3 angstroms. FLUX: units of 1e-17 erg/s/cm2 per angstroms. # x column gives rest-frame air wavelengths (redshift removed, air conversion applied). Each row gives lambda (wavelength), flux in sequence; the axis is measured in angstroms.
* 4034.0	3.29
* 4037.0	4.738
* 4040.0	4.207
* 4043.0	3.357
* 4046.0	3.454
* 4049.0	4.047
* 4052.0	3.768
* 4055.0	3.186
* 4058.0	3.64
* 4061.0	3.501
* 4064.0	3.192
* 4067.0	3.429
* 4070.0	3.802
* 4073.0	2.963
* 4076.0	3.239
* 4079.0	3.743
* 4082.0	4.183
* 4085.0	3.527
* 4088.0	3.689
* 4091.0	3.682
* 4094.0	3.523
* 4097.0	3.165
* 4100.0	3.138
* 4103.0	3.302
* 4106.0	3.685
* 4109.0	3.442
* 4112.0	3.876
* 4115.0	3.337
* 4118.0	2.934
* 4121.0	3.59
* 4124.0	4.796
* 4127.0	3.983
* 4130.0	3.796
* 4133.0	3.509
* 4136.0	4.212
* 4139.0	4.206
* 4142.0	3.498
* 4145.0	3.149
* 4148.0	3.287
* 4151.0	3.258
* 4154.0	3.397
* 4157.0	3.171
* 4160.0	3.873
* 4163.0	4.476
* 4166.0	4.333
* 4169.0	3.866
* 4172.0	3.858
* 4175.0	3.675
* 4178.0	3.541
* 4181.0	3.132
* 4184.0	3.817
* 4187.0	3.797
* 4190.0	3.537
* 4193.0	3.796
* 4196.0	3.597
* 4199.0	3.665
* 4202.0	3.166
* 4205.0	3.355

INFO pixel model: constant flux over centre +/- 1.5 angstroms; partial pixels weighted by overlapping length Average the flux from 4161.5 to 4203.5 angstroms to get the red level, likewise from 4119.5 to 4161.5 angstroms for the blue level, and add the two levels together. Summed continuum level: 7.43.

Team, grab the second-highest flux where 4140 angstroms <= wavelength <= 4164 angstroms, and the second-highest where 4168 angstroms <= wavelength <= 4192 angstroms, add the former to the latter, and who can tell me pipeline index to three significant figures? 7.73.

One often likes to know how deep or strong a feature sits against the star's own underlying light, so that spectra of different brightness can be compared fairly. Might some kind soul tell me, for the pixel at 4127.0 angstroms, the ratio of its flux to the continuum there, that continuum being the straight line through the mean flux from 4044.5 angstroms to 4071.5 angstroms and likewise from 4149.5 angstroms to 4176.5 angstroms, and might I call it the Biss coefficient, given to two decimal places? 1.08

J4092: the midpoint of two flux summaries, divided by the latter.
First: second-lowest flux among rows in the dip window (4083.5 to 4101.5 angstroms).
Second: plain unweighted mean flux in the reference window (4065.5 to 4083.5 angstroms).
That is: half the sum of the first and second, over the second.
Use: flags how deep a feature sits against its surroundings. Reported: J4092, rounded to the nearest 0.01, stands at 0.94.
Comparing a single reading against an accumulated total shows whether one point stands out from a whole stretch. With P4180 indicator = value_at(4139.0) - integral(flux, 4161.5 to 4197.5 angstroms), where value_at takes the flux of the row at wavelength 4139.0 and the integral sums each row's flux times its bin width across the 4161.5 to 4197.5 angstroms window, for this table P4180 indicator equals -132.1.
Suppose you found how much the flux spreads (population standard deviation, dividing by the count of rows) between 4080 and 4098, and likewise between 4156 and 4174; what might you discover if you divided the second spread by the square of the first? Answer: 5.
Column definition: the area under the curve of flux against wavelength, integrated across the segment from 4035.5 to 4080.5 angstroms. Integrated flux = 163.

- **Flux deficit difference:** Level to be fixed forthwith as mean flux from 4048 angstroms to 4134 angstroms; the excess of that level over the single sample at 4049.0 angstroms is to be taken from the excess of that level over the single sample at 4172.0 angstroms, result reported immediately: 0.19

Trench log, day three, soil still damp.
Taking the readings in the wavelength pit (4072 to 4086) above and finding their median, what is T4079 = 3.53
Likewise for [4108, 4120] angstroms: 3.39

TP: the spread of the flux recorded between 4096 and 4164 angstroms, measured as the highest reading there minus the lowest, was 1.9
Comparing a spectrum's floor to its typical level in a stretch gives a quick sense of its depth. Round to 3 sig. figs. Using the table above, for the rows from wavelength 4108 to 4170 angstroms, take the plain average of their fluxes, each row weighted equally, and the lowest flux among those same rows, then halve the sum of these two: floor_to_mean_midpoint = 3.32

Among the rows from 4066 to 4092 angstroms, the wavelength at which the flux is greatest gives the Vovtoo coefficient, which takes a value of 4082.0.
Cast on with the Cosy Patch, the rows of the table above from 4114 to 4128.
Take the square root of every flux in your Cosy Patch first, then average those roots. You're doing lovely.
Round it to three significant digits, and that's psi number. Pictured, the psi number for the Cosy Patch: 1.92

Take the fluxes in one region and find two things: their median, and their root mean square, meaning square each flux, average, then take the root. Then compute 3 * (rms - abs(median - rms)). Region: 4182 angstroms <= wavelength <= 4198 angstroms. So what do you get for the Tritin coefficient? 10.9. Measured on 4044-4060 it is 10.9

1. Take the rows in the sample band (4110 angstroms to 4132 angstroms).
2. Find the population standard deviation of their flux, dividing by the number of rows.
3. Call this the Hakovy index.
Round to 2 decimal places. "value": 0.54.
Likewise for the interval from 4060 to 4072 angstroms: 0.22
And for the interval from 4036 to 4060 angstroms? 0.48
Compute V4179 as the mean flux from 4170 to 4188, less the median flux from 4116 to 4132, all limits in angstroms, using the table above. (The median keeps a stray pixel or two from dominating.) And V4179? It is -0.16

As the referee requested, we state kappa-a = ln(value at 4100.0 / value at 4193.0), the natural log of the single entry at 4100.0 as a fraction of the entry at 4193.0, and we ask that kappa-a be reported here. -0.19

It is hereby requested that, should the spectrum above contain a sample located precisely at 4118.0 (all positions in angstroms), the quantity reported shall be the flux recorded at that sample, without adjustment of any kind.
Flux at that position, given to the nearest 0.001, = 2.934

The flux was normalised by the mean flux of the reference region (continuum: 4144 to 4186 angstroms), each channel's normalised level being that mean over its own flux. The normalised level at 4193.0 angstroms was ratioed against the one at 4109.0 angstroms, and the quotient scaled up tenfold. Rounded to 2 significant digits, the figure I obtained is 9.1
